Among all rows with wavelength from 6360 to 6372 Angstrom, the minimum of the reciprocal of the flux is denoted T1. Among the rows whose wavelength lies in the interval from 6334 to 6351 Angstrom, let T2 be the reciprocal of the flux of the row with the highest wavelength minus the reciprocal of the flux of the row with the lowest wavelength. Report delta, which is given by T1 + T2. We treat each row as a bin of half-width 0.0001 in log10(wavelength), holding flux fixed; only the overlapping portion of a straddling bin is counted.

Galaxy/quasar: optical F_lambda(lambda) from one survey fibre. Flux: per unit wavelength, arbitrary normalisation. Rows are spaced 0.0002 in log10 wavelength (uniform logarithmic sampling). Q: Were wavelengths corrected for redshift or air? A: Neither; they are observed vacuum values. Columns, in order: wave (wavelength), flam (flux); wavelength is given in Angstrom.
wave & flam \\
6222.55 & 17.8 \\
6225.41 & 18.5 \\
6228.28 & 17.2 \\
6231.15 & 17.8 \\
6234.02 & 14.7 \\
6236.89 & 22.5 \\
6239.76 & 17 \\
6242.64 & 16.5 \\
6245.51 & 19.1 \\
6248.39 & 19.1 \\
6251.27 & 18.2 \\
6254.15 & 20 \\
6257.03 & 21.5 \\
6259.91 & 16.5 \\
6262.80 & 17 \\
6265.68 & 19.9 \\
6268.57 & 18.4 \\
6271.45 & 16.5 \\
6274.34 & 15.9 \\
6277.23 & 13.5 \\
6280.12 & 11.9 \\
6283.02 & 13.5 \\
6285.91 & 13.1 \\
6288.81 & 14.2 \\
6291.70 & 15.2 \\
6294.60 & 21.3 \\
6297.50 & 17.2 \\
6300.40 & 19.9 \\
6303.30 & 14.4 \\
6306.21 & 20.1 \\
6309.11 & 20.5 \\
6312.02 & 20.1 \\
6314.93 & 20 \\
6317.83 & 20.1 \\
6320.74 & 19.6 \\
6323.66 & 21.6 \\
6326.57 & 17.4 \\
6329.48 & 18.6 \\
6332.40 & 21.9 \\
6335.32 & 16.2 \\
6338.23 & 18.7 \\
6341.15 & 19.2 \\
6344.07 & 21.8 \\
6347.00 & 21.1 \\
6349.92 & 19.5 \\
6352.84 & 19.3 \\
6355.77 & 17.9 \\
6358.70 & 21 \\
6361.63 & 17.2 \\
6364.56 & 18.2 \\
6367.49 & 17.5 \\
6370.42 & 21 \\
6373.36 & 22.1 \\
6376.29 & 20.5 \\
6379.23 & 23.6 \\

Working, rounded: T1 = 0.0476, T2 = -0.010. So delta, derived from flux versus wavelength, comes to 0.037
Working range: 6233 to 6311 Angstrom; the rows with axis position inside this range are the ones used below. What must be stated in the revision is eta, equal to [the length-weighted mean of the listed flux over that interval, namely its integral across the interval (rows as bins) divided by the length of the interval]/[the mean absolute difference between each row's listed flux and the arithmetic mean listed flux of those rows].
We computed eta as 7.2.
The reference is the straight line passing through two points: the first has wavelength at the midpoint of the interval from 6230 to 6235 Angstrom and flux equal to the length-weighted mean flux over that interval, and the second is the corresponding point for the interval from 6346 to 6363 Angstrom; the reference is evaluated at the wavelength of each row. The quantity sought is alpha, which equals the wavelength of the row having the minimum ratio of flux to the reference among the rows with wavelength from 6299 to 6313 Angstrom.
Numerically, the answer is 6303.30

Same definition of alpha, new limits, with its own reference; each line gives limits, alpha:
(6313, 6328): 6326.57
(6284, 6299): 6285.91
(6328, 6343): 6335.32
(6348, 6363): 6361.63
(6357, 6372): 6361.63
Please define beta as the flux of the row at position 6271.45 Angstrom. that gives 16.5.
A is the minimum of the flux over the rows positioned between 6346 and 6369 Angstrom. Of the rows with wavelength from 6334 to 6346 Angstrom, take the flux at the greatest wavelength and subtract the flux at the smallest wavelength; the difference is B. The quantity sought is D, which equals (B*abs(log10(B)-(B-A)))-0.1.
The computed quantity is 69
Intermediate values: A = 17.2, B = 6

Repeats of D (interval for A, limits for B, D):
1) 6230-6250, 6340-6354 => 1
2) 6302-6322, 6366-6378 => 36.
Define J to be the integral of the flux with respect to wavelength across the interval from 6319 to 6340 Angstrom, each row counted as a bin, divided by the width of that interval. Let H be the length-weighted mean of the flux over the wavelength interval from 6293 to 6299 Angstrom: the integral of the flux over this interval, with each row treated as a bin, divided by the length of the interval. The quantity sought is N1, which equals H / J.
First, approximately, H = 19.1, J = 19.2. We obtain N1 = 1.00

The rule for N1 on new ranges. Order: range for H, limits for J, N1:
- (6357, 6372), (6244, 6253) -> 1.01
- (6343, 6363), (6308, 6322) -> 0.98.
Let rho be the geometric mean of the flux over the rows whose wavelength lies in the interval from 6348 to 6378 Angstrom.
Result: 19.4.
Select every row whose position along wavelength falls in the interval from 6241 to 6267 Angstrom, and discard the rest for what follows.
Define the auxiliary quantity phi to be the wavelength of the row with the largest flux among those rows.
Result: 6257.03 Angstrom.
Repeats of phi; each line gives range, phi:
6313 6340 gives 6332.40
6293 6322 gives 6294.60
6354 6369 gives 6358.70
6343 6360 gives 6344.07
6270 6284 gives 6271.45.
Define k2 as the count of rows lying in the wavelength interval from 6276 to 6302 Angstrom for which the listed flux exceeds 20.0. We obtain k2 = 1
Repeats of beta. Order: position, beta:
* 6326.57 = 17.4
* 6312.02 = 20.1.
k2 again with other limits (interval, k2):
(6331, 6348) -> 3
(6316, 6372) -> 7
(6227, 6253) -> 1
